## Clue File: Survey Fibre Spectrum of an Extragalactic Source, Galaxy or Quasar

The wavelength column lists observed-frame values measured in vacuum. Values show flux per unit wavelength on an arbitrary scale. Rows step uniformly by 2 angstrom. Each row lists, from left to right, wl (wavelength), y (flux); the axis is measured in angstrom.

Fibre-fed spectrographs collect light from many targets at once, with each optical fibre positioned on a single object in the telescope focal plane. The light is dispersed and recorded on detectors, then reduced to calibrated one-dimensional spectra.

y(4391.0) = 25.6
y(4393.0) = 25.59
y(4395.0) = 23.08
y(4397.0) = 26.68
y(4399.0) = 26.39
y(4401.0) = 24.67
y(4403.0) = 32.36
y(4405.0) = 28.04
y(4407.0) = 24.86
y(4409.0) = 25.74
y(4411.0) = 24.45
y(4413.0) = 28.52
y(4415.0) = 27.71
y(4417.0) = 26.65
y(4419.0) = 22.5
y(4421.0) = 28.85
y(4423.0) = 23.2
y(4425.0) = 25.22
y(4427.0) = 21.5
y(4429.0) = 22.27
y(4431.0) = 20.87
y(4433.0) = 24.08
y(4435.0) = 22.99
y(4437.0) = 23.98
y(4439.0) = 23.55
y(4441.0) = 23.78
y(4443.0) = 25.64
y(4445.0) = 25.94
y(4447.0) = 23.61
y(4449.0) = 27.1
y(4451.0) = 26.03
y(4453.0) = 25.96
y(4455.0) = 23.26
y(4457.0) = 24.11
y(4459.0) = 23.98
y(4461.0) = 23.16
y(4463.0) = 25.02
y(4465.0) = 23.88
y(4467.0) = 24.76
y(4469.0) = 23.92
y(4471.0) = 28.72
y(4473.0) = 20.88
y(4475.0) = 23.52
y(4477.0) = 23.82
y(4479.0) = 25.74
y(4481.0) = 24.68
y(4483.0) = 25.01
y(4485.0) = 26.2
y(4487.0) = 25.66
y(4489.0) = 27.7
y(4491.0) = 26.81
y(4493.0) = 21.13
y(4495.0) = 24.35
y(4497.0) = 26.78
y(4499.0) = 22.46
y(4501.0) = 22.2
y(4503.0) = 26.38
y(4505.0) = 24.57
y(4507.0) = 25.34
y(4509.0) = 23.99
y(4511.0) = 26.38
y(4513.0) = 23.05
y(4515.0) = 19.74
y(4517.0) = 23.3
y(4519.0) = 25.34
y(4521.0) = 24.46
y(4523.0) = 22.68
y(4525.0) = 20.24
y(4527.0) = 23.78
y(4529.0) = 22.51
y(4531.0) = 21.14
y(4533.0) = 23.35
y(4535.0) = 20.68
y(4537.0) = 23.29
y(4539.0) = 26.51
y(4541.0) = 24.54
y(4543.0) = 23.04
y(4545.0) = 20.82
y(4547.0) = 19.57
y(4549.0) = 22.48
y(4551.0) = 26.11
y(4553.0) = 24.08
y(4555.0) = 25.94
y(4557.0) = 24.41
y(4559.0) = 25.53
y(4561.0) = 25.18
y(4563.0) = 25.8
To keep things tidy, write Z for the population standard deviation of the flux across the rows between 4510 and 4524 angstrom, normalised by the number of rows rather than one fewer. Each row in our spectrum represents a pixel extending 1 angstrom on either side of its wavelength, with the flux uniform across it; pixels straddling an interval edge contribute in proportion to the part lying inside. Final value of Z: 1.99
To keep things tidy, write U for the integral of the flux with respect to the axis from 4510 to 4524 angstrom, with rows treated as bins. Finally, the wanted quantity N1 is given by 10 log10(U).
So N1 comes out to 25.2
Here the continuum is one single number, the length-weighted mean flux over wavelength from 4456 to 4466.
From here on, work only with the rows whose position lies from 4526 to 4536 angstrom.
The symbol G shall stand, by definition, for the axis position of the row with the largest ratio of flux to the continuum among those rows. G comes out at 4527.0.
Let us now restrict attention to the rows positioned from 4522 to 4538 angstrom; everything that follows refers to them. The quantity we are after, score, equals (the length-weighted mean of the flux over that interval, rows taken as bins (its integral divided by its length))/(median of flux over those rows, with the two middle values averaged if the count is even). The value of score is 0.98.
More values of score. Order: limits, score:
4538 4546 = 1.00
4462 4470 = 1.00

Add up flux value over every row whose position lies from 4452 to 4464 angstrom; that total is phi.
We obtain 145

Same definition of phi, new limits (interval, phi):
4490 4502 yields 144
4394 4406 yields 161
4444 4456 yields 152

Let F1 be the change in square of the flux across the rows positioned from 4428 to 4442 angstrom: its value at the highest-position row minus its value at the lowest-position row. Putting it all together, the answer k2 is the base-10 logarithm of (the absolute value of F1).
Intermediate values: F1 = 70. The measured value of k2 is 1.8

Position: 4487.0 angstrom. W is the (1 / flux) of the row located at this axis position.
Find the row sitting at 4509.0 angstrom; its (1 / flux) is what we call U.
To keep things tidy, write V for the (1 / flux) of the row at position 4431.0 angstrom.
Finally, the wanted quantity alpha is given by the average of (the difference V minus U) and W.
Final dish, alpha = 0.0226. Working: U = 0.042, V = 0.048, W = 0.0390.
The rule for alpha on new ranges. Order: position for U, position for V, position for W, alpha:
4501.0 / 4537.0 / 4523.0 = 0.0210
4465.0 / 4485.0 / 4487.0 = 0.0176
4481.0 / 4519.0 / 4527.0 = 0.0205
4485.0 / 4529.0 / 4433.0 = 0.0239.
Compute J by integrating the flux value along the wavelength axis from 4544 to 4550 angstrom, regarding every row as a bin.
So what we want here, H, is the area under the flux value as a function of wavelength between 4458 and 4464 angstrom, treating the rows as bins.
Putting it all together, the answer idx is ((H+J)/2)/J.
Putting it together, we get 1.07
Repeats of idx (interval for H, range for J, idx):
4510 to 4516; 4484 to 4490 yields 0.93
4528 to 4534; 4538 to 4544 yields 0.95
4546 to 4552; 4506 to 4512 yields 0.95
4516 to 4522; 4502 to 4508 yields 0.98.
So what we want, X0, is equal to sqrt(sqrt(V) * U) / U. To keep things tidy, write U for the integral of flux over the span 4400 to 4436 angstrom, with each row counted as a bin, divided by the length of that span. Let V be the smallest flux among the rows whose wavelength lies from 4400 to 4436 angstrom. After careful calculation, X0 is 0.425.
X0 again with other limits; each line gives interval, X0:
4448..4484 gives 0.431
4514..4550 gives 0.442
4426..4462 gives 0.436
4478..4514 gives 0.430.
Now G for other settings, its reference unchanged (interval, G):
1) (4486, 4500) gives 4489.0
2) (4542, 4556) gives 4551.0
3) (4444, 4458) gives 4449.0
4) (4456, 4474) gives 4471.0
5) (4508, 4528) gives 4511.0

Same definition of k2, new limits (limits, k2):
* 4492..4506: 2.2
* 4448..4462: 2.3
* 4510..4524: 2.3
